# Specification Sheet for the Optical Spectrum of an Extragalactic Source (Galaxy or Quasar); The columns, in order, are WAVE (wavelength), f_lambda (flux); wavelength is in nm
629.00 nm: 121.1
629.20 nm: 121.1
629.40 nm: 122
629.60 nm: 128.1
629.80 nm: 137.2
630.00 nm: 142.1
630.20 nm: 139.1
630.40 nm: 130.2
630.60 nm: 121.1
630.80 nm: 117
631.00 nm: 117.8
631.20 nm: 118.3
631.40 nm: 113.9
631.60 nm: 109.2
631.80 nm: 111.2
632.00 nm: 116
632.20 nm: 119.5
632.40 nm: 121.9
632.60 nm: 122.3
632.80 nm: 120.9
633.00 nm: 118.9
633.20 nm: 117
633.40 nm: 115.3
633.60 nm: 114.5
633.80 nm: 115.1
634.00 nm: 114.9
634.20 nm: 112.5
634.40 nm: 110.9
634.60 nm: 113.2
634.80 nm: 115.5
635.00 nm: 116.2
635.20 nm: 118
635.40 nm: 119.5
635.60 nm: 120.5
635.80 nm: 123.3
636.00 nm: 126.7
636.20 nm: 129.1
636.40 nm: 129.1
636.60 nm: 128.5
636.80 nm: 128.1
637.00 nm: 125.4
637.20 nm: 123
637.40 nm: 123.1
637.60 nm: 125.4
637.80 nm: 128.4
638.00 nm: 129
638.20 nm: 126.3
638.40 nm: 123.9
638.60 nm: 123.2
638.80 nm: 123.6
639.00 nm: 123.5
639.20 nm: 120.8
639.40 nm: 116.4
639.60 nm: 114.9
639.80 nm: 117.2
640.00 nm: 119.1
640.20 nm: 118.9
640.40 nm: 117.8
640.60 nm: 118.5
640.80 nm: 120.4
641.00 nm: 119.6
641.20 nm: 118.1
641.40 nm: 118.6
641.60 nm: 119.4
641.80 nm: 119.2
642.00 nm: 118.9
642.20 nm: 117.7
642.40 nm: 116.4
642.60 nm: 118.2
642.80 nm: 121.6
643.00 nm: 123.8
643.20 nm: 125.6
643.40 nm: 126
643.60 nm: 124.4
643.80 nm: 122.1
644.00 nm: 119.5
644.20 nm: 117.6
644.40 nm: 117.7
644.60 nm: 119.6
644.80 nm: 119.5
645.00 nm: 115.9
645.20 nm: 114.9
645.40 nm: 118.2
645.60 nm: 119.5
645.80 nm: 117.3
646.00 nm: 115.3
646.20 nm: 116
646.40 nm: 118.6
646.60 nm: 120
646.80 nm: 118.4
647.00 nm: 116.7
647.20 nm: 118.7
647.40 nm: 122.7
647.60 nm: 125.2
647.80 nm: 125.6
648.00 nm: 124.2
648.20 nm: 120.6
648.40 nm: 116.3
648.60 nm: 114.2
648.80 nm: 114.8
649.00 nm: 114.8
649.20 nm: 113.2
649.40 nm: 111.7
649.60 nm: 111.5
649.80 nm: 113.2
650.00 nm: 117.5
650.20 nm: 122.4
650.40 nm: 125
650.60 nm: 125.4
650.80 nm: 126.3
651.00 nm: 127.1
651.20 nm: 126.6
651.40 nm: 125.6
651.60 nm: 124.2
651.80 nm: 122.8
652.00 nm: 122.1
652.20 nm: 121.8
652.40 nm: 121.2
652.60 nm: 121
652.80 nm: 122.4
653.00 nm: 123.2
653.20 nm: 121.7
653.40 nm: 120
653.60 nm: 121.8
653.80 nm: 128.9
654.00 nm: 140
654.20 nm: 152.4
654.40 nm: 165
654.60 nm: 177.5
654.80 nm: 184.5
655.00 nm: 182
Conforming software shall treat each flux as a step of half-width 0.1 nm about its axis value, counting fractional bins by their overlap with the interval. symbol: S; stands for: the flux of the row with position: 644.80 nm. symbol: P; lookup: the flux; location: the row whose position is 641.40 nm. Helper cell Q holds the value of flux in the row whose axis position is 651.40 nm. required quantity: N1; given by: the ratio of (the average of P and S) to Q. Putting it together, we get 0.95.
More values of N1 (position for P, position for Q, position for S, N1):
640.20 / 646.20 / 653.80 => 1.07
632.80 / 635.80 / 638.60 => 0.99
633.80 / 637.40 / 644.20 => 0.95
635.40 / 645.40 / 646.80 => 1.01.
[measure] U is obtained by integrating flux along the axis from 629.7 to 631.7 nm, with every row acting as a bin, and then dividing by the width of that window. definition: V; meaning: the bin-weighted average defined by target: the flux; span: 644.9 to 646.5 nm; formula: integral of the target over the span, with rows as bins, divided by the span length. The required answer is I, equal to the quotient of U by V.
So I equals 1.07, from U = 125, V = 117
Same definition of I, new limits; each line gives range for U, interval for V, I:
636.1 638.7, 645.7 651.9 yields 1.06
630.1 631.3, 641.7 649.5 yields 1.04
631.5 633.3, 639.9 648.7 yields 0.98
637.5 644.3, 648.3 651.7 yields 1.01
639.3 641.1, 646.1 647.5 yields 0.99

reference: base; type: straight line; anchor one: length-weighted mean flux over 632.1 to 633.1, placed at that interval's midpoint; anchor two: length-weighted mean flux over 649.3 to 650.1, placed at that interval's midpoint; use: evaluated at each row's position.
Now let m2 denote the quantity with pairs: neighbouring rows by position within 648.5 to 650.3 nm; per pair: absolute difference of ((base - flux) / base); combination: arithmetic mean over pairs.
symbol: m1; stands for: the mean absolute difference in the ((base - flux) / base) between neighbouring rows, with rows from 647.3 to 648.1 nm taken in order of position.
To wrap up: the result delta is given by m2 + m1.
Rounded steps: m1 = 0.013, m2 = 0.0165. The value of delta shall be 0.029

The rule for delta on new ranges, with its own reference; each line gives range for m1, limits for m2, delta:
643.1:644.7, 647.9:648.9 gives 0.036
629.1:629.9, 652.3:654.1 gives 0.074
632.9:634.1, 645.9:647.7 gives 0.027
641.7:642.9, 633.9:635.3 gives 0.029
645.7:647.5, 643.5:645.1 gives 0.033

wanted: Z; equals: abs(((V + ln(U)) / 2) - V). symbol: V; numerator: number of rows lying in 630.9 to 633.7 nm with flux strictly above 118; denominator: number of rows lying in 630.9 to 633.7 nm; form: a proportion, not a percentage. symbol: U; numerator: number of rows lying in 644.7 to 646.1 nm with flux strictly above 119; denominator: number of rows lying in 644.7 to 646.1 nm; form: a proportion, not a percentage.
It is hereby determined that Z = 0.84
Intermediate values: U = 0.29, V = 0.43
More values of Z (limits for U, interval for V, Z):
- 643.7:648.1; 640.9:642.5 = 0.77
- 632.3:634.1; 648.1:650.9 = 0.73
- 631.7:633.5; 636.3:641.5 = 0.83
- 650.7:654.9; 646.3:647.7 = 0.43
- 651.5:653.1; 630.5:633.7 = 0.22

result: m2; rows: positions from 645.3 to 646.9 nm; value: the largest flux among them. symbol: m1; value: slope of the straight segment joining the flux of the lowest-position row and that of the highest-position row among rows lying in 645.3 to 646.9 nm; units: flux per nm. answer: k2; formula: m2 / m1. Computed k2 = 840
